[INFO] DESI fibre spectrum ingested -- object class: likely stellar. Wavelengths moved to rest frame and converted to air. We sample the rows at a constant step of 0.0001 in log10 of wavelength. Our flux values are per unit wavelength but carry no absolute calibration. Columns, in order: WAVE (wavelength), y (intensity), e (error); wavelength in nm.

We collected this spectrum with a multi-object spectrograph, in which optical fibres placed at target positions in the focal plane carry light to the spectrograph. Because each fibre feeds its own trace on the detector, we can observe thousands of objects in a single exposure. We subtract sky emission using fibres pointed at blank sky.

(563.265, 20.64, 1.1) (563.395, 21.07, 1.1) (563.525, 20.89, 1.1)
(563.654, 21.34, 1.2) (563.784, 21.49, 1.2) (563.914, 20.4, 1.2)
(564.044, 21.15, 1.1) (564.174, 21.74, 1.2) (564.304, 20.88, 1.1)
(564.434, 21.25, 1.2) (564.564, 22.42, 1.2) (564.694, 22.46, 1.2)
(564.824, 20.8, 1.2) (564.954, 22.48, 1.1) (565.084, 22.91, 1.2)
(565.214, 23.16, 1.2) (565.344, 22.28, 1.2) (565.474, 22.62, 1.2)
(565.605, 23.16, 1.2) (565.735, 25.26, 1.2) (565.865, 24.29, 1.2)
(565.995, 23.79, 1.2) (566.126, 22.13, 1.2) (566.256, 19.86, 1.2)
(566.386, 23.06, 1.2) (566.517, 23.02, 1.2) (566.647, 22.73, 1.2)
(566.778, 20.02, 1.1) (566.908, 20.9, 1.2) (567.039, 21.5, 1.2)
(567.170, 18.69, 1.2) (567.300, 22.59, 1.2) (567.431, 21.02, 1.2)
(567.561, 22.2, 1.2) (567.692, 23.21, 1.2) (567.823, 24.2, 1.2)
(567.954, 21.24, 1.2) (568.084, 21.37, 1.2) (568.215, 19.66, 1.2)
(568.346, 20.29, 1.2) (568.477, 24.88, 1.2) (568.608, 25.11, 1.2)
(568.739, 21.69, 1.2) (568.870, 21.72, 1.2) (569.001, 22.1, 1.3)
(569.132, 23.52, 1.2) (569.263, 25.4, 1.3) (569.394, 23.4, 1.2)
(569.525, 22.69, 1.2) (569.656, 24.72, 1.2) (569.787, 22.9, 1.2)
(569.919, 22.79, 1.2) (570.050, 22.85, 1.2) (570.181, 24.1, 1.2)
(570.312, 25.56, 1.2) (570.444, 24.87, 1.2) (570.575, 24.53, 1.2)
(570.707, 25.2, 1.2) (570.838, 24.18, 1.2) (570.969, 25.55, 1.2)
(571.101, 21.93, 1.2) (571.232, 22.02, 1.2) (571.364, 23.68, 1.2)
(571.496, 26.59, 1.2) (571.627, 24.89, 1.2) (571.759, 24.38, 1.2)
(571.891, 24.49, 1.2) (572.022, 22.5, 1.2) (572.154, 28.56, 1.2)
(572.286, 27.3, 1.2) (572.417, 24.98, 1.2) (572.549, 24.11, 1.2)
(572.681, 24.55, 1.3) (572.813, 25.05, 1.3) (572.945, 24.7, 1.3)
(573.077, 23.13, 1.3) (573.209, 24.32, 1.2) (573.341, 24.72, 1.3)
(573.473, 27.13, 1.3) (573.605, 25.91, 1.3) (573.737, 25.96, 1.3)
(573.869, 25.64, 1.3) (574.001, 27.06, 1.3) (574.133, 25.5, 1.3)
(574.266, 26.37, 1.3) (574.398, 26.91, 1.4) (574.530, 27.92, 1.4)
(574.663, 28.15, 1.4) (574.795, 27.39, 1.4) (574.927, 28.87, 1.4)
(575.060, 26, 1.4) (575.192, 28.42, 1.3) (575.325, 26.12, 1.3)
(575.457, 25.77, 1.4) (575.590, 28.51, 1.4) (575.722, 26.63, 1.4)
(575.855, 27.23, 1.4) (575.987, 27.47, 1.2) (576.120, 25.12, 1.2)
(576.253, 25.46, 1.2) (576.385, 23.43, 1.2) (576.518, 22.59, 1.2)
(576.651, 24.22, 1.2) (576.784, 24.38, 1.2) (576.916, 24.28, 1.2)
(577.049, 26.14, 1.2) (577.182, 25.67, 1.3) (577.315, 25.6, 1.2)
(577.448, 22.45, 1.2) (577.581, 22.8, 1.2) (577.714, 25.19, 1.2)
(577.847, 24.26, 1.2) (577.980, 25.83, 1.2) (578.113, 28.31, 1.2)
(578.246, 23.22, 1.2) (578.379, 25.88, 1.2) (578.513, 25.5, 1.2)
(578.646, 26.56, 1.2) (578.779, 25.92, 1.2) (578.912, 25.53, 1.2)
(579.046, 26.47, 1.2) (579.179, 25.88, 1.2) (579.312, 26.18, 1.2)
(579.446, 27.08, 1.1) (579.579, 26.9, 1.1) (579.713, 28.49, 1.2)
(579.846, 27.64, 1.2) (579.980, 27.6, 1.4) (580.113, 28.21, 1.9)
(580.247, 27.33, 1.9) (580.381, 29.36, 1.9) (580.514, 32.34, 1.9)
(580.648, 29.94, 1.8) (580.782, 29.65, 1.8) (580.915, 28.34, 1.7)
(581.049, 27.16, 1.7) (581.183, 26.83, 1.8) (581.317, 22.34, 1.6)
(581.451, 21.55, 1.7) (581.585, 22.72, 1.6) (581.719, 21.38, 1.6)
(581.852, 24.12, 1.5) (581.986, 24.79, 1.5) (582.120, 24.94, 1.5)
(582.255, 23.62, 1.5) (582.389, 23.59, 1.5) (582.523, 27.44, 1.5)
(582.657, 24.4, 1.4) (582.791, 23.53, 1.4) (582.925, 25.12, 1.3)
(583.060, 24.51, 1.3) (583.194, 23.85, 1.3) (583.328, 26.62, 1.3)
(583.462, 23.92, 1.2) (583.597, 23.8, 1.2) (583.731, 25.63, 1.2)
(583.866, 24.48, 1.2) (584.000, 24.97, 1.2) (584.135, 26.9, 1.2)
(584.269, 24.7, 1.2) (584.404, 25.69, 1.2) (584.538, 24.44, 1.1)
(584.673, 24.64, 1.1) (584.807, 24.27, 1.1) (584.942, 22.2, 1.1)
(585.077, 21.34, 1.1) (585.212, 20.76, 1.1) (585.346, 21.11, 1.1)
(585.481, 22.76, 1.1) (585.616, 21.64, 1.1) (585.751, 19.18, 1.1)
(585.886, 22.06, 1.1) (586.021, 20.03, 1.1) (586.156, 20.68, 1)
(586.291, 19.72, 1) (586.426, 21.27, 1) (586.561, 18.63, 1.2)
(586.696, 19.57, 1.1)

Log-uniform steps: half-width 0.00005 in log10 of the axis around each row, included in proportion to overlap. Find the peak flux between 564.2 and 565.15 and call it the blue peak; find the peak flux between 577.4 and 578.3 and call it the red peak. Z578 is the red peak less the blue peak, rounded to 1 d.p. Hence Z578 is 5.4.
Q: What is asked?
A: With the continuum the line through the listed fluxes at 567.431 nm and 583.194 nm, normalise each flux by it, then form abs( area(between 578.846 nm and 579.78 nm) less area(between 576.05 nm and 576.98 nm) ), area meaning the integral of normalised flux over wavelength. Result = 0.08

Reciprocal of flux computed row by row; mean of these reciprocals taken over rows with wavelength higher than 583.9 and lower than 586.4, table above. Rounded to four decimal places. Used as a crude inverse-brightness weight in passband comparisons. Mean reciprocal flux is 0.0446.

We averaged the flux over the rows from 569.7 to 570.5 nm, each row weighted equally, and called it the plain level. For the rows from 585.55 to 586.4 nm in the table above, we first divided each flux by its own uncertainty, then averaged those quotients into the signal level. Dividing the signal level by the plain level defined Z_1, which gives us 0.81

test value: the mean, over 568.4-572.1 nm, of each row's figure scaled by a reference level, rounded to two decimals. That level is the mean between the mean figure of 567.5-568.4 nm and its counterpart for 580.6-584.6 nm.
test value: 1.02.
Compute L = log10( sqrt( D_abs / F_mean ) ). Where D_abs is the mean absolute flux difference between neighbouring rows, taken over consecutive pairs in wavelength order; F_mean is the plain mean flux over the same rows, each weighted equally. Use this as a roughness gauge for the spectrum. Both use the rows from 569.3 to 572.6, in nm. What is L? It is -0.614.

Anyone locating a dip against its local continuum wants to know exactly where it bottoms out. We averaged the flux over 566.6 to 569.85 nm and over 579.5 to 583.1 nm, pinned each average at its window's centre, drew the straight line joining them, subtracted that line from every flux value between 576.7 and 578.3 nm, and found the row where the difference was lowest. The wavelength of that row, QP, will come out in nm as 577.448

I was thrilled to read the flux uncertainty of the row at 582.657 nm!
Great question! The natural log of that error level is 0.34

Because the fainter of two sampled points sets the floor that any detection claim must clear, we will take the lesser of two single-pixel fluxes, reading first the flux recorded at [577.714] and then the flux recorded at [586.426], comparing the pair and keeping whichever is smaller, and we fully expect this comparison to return 21.3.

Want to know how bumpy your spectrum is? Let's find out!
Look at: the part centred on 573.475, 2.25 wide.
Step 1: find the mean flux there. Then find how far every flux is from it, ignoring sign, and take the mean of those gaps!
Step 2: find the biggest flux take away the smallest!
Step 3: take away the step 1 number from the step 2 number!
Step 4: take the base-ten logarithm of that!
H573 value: 0.58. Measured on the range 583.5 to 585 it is 0.59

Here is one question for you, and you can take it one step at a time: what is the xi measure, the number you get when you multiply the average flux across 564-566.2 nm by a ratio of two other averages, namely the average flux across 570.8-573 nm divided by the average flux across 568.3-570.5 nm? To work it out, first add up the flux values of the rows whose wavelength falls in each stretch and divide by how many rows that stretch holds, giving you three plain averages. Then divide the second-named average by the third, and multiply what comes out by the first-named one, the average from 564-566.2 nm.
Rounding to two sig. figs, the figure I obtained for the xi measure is 24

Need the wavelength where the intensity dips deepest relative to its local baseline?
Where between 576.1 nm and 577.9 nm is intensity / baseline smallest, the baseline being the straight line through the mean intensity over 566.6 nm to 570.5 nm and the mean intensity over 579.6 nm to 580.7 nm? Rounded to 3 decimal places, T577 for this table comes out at 577.448 nm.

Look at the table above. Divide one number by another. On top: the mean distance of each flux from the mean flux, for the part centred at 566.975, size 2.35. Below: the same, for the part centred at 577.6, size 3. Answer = 1.09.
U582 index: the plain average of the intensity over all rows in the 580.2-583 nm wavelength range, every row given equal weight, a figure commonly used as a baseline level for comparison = 25.7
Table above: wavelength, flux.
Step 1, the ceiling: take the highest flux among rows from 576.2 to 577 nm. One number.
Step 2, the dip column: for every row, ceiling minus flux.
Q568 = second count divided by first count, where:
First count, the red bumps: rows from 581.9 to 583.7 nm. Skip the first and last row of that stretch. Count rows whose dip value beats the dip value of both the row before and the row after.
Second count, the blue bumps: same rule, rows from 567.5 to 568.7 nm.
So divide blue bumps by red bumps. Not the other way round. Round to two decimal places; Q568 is 0.67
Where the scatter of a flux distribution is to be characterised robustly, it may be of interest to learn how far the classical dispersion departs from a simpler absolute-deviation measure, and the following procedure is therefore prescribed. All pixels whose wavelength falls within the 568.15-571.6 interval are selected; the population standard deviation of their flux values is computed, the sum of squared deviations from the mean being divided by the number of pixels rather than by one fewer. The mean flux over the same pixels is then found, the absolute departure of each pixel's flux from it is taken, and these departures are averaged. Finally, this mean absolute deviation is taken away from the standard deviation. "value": 0.27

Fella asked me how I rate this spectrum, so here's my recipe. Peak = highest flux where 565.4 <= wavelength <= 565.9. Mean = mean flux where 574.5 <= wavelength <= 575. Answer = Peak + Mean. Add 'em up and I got 53.3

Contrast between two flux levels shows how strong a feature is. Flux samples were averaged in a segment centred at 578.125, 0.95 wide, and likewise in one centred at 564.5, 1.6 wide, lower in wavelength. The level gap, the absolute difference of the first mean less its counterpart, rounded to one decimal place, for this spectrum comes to 3.7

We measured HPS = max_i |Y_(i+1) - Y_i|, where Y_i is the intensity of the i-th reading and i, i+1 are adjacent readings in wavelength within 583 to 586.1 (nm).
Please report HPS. 2.88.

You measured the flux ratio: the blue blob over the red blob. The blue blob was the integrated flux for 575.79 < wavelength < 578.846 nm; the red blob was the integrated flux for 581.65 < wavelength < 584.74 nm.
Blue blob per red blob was 1.01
